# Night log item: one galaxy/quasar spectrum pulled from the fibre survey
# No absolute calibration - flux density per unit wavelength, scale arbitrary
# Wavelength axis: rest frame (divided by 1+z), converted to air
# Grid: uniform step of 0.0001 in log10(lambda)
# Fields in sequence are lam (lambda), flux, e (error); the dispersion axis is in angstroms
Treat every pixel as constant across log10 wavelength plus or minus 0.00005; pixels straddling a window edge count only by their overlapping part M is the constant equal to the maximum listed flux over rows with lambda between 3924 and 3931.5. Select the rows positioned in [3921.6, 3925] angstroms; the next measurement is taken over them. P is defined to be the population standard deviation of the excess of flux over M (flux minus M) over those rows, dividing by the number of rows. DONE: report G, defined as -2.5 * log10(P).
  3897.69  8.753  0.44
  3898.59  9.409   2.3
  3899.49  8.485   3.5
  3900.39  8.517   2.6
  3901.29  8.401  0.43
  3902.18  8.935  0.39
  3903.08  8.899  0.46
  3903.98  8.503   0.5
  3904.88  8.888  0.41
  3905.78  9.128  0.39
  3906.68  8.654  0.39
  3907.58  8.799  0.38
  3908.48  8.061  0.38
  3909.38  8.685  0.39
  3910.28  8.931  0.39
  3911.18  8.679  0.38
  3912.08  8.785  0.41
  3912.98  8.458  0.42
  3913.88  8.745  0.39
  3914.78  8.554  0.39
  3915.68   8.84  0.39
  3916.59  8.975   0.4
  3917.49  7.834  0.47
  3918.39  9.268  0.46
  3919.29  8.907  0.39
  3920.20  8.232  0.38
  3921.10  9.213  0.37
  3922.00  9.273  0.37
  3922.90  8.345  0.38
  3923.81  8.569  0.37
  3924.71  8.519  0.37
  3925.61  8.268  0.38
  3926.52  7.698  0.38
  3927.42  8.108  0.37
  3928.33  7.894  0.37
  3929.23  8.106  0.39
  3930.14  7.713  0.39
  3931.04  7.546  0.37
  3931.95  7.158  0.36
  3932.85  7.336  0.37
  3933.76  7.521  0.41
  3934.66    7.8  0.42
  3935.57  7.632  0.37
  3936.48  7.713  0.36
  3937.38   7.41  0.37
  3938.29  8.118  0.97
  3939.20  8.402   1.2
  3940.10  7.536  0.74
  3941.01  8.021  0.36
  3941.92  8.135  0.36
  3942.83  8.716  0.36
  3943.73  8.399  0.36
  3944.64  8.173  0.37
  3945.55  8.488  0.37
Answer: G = 1.1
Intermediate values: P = 0.35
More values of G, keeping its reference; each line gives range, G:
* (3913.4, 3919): 0.9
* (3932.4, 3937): 2.0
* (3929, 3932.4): 1.2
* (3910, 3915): 2.0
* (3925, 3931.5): 1.5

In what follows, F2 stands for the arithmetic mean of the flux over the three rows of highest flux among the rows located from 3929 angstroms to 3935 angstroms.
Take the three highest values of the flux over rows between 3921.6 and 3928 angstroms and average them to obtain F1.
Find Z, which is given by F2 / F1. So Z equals 0.90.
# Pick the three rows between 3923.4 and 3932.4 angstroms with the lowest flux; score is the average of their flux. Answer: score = 7.5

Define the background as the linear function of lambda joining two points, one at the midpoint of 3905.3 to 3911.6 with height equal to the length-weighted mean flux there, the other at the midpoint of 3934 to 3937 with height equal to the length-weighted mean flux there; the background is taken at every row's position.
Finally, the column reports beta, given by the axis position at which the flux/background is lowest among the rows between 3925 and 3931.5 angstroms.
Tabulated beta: 3926.52 angstroms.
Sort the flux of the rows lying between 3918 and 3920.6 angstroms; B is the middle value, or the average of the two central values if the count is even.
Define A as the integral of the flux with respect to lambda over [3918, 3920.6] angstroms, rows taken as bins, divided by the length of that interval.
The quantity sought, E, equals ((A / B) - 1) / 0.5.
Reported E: -0.027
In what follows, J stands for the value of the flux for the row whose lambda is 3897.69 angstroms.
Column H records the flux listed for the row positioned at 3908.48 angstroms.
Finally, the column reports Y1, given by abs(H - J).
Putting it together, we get 0.7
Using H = 8.061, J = 8.753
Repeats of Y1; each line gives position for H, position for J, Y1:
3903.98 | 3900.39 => 0.0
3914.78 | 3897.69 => 0.2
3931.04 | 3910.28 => 1.4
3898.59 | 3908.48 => 1.3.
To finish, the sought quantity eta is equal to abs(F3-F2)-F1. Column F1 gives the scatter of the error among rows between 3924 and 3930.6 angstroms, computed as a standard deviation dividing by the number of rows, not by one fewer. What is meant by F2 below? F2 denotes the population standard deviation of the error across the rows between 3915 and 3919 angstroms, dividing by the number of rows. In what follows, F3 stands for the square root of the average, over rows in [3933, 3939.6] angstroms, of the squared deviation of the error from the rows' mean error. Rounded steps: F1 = 0.01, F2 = 0.04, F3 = 0.32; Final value 0.3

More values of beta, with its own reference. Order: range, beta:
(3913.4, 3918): 3917.49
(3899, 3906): 3901.29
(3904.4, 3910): 3908.48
